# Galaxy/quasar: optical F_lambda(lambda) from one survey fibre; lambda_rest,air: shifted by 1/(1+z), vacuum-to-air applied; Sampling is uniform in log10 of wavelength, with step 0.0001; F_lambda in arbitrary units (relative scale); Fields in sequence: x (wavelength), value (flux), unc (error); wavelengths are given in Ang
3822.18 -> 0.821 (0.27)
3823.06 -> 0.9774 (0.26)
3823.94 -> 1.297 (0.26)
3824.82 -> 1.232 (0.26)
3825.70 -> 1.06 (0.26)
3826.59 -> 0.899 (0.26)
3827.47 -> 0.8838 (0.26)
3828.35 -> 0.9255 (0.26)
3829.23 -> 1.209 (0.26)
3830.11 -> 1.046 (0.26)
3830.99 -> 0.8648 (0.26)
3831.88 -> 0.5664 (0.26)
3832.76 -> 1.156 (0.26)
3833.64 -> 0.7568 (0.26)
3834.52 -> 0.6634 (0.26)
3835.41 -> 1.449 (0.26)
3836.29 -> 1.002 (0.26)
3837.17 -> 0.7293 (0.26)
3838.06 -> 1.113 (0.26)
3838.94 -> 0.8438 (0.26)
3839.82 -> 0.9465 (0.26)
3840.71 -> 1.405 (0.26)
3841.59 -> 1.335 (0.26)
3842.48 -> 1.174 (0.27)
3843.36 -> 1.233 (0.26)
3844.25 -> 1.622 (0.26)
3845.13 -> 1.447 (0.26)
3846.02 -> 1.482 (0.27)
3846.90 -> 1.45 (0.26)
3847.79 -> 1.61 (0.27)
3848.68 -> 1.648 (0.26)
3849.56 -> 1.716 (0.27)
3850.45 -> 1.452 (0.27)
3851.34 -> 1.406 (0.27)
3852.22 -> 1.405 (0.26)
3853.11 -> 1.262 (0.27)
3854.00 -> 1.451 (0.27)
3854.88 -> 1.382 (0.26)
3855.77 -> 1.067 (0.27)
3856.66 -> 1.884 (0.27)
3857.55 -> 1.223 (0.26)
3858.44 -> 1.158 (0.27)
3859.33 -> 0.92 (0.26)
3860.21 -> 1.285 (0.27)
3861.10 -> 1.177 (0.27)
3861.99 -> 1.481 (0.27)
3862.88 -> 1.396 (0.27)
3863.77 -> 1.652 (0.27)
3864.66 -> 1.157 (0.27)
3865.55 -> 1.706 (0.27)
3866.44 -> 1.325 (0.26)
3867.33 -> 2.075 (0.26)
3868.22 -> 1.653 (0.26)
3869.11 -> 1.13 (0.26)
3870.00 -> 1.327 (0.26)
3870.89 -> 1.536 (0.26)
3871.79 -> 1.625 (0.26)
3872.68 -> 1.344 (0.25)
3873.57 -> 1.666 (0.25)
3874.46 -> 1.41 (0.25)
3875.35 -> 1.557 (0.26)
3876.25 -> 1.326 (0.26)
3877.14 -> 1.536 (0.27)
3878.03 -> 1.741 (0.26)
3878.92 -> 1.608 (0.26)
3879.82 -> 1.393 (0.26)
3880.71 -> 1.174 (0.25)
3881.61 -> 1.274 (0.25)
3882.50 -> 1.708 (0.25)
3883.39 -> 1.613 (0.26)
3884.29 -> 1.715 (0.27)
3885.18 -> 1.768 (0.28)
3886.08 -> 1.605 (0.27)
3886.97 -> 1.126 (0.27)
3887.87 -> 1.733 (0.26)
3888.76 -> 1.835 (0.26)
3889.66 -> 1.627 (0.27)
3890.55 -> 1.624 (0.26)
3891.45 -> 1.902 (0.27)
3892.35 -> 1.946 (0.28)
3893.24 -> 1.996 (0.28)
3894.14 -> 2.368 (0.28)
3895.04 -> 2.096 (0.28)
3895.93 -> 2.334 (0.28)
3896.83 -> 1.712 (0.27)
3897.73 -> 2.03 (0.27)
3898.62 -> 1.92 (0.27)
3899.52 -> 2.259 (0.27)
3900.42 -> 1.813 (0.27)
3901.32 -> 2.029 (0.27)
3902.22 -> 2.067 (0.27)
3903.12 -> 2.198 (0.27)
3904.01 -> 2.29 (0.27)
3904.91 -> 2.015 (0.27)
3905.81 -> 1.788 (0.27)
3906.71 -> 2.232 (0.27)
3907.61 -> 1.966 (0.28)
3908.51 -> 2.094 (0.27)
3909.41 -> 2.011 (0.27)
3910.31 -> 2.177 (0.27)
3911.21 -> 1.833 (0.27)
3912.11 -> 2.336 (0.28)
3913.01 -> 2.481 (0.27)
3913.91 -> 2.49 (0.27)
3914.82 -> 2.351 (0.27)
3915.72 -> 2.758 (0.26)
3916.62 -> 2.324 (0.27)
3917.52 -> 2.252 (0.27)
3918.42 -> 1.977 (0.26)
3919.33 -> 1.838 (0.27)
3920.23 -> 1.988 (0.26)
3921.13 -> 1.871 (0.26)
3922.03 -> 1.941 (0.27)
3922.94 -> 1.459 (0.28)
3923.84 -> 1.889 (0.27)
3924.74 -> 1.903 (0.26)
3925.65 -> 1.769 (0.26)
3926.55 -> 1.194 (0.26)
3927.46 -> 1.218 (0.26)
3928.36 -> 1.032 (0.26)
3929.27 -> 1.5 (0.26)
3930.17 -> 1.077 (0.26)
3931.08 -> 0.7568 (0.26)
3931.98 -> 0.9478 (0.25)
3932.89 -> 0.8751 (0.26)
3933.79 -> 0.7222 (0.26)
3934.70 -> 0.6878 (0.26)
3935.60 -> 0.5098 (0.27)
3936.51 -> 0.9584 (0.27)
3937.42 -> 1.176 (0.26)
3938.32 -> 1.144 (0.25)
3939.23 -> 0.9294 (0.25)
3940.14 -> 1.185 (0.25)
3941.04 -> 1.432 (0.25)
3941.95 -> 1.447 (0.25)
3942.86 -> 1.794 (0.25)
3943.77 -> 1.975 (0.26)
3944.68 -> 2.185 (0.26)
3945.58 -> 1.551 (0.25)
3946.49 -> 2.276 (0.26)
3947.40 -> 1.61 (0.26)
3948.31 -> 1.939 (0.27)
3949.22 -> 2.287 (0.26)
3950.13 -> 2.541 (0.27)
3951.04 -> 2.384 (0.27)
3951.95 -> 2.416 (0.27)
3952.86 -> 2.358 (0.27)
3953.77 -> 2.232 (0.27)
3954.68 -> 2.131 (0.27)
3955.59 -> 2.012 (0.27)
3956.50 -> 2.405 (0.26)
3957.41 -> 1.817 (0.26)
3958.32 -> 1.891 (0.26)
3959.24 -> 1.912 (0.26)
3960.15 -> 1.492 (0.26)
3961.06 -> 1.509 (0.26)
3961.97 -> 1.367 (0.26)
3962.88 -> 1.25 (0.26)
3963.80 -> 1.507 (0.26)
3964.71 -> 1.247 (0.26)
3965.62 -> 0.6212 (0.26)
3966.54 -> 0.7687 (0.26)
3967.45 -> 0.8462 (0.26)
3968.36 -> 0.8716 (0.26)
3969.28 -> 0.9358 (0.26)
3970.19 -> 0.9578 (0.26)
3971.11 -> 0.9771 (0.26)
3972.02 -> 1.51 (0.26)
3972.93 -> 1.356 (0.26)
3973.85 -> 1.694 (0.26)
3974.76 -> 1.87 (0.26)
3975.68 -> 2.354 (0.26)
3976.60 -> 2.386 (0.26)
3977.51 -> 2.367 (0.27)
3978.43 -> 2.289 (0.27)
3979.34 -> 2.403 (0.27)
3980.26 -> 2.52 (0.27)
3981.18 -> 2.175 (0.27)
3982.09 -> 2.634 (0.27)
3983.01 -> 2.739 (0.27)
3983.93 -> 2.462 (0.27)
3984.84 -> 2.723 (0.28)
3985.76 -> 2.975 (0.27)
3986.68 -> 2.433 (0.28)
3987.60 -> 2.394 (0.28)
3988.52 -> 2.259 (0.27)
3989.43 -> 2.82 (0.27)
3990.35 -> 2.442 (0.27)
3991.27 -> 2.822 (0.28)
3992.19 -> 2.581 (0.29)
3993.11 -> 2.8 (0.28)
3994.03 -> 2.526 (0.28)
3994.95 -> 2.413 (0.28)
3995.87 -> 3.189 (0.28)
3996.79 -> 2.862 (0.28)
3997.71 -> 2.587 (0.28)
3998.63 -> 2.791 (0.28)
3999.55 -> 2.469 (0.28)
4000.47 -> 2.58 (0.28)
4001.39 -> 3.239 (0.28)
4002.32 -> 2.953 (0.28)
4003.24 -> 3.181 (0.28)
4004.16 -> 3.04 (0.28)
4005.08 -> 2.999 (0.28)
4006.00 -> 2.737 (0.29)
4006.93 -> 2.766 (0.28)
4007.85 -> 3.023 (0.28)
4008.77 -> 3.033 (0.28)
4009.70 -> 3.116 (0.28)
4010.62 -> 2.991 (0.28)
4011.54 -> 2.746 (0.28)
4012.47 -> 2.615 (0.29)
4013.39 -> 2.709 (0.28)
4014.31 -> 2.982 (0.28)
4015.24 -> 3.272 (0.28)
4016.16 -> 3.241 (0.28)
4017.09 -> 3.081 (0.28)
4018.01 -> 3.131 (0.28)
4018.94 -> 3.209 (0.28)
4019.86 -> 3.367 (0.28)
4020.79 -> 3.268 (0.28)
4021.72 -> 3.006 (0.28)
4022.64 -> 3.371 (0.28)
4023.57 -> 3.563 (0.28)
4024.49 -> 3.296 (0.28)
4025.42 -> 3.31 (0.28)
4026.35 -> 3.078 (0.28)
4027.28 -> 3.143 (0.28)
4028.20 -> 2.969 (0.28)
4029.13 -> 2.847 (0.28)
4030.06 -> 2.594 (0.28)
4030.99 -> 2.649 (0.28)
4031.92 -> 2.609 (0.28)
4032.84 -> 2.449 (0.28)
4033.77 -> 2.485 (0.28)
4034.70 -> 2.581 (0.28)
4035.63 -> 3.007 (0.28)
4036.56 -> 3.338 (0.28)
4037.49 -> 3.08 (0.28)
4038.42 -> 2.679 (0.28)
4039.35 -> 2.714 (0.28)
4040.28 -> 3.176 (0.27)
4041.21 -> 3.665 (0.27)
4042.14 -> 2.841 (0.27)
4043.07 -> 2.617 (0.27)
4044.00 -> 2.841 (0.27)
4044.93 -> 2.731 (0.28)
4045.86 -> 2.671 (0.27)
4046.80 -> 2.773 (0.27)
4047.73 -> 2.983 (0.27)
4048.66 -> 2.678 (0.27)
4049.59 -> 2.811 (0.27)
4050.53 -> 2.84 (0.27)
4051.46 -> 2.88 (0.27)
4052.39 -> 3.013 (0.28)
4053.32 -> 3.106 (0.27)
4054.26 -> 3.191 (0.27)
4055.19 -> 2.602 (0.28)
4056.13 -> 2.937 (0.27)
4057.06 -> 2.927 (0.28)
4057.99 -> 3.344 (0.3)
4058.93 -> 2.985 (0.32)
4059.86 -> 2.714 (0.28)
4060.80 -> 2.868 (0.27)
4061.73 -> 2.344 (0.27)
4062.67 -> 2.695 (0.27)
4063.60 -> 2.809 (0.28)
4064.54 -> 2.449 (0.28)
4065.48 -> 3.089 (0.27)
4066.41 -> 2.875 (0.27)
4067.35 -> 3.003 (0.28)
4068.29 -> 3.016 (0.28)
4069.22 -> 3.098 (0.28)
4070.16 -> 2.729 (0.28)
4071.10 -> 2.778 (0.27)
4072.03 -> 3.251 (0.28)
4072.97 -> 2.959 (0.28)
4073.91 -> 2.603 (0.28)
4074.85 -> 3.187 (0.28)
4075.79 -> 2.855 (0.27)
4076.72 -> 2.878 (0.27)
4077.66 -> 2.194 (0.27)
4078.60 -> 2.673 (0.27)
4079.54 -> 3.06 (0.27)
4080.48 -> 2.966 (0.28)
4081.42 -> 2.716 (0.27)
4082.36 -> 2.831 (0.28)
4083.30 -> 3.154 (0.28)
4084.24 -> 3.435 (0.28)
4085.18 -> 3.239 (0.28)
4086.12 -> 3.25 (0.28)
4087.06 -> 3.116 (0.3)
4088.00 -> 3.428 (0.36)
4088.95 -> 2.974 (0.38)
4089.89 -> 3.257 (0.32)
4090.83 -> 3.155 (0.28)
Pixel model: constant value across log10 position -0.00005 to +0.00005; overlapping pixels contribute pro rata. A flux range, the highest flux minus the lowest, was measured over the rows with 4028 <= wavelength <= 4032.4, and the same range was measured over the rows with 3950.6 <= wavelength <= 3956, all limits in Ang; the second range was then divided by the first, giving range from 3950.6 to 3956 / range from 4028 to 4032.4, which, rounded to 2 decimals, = 1.08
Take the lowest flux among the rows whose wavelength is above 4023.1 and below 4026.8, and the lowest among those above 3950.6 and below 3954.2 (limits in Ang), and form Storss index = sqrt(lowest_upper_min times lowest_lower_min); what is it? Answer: 2.62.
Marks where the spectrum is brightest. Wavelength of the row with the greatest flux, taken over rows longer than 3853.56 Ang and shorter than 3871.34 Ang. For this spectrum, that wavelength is 3867.33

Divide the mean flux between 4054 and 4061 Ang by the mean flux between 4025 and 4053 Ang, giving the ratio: 1.0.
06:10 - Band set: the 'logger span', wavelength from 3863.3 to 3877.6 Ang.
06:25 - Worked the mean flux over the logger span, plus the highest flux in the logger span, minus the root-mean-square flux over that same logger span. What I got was 2.1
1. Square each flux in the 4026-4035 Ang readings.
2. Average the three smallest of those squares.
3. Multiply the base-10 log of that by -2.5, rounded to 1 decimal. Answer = -2.0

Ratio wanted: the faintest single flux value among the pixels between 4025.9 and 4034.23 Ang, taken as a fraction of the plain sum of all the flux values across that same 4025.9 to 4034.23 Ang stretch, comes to 0.099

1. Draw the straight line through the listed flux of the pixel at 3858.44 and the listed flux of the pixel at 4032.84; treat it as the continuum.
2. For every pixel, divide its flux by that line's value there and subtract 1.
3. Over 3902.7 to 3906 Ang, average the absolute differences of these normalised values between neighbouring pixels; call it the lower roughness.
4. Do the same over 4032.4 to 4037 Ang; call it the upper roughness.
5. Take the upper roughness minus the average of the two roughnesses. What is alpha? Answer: -0.023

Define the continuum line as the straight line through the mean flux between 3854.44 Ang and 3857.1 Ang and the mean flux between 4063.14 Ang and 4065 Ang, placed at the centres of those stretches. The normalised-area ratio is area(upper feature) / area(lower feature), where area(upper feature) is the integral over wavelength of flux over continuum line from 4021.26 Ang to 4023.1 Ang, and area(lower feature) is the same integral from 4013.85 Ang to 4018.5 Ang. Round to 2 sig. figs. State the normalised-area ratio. 0.40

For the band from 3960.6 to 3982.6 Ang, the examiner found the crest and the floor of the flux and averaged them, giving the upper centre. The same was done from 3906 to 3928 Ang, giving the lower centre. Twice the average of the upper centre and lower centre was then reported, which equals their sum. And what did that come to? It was 3.6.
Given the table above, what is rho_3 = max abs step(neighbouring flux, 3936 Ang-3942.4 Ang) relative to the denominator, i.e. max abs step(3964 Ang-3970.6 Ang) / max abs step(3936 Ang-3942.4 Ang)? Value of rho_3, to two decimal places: 2.45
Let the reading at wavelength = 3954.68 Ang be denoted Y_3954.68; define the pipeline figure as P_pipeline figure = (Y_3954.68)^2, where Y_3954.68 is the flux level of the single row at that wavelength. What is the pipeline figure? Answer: 5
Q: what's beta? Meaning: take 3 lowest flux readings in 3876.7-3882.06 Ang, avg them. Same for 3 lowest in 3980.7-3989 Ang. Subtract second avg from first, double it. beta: -2.0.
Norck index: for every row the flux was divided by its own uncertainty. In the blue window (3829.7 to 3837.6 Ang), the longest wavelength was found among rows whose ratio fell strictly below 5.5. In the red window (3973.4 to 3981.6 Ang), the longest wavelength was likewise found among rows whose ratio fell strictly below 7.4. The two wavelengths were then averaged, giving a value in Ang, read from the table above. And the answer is 3906.0 Ang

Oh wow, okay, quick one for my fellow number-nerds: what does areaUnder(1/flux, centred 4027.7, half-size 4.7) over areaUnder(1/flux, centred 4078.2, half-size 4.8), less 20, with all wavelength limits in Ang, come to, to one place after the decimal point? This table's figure -19.1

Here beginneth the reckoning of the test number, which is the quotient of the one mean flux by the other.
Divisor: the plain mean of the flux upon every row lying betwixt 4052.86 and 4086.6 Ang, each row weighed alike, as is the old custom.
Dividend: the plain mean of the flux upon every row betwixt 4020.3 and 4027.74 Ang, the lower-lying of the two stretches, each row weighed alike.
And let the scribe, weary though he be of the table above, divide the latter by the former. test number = 1.1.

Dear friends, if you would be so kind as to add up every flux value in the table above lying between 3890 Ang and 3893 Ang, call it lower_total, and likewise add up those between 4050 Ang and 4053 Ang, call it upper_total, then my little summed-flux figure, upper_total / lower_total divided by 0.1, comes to 16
